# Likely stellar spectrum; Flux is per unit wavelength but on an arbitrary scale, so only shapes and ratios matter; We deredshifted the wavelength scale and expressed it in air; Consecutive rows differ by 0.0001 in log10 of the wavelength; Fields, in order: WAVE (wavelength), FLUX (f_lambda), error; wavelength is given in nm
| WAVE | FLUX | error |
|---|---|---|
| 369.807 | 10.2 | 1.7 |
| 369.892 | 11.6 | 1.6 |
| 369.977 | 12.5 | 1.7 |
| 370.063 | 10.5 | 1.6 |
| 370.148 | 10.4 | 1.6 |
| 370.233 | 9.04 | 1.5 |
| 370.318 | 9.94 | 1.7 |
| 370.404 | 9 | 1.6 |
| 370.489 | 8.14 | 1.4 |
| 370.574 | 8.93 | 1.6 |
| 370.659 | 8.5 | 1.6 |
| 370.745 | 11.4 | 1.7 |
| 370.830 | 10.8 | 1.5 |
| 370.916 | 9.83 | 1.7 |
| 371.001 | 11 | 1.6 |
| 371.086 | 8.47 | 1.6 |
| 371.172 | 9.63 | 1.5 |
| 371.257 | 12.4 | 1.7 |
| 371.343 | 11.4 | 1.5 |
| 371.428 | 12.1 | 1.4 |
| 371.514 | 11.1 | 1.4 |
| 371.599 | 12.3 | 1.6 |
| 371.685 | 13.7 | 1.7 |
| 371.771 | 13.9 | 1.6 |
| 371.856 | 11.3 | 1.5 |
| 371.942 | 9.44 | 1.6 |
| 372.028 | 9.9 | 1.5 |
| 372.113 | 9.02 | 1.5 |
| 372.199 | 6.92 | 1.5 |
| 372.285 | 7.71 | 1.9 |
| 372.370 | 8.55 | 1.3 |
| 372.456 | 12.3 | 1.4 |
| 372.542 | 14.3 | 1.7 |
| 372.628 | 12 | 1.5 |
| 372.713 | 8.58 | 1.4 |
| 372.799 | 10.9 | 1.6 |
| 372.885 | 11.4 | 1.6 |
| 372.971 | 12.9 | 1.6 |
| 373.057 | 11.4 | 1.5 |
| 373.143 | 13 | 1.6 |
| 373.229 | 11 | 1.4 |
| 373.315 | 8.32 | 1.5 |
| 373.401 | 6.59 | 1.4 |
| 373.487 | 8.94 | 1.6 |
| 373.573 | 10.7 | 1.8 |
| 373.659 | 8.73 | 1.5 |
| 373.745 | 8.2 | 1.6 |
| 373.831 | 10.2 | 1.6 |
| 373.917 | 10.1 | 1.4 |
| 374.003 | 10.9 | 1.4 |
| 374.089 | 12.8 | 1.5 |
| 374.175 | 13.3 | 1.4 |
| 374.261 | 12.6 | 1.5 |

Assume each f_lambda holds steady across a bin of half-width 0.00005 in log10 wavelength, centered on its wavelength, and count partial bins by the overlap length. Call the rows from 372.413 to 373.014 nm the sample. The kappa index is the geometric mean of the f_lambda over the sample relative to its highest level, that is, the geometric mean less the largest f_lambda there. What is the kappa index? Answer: -2.7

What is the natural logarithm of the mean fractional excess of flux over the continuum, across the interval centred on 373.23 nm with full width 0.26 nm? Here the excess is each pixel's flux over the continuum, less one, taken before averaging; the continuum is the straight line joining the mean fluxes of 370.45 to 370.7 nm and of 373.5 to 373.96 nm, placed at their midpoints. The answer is -1.9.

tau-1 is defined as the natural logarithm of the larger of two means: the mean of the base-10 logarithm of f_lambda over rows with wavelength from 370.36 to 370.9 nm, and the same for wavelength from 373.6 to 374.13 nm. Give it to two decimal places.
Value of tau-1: 0.00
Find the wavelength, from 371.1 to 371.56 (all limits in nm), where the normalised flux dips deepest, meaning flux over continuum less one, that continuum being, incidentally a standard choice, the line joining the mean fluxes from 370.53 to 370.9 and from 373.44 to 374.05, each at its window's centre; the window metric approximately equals 371.172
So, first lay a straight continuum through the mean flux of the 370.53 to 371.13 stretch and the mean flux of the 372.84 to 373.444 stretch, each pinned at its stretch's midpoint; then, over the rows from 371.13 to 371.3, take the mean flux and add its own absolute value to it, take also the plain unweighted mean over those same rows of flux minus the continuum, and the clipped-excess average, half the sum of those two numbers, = 12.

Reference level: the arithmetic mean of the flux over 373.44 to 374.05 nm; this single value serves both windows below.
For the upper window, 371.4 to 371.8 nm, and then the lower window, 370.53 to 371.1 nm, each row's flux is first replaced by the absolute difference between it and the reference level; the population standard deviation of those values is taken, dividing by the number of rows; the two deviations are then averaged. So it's 0.75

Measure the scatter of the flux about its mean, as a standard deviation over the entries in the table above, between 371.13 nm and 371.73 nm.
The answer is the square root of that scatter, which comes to 1.1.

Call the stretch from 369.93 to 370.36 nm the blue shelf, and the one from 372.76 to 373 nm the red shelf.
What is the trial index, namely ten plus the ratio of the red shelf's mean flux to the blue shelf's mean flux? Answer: 11.1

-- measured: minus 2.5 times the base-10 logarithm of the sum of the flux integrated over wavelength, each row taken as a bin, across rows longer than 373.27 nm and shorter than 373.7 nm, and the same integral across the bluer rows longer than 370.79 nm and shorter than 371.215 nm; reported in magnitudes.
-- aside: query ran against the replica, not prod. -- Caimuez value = -2.25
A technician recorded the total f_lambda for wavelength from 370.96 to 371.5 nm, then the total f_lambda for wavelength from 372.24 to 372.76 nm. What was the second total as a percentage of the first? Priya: 98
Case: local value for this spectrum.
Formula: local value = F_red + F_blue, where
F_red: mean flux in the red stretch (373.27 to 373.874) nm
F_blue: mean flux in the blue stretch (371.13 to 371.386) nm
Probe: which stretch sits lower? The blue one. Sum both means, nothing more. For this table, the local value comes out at 20.0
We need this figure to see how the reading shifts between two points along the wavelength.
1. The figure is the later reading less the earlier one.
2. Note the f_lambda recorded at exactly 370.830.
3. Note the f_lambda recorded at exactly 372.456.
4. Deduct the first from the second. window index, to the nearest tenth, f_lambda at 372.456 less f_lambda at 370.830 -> 1.5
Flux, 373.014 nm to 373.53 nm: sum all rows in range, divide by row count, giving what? 9.9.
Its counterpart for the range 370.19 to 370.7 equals 8.9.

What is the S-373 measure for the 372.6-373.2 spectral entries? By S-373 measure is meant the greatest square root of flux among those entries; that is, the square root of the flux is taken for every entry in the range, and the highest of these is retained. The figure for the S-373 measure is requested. 3.61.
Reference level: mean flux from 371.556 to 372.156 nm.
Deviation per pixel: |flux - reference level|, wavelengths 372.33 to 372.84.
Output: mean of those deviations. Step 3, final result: 1.8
